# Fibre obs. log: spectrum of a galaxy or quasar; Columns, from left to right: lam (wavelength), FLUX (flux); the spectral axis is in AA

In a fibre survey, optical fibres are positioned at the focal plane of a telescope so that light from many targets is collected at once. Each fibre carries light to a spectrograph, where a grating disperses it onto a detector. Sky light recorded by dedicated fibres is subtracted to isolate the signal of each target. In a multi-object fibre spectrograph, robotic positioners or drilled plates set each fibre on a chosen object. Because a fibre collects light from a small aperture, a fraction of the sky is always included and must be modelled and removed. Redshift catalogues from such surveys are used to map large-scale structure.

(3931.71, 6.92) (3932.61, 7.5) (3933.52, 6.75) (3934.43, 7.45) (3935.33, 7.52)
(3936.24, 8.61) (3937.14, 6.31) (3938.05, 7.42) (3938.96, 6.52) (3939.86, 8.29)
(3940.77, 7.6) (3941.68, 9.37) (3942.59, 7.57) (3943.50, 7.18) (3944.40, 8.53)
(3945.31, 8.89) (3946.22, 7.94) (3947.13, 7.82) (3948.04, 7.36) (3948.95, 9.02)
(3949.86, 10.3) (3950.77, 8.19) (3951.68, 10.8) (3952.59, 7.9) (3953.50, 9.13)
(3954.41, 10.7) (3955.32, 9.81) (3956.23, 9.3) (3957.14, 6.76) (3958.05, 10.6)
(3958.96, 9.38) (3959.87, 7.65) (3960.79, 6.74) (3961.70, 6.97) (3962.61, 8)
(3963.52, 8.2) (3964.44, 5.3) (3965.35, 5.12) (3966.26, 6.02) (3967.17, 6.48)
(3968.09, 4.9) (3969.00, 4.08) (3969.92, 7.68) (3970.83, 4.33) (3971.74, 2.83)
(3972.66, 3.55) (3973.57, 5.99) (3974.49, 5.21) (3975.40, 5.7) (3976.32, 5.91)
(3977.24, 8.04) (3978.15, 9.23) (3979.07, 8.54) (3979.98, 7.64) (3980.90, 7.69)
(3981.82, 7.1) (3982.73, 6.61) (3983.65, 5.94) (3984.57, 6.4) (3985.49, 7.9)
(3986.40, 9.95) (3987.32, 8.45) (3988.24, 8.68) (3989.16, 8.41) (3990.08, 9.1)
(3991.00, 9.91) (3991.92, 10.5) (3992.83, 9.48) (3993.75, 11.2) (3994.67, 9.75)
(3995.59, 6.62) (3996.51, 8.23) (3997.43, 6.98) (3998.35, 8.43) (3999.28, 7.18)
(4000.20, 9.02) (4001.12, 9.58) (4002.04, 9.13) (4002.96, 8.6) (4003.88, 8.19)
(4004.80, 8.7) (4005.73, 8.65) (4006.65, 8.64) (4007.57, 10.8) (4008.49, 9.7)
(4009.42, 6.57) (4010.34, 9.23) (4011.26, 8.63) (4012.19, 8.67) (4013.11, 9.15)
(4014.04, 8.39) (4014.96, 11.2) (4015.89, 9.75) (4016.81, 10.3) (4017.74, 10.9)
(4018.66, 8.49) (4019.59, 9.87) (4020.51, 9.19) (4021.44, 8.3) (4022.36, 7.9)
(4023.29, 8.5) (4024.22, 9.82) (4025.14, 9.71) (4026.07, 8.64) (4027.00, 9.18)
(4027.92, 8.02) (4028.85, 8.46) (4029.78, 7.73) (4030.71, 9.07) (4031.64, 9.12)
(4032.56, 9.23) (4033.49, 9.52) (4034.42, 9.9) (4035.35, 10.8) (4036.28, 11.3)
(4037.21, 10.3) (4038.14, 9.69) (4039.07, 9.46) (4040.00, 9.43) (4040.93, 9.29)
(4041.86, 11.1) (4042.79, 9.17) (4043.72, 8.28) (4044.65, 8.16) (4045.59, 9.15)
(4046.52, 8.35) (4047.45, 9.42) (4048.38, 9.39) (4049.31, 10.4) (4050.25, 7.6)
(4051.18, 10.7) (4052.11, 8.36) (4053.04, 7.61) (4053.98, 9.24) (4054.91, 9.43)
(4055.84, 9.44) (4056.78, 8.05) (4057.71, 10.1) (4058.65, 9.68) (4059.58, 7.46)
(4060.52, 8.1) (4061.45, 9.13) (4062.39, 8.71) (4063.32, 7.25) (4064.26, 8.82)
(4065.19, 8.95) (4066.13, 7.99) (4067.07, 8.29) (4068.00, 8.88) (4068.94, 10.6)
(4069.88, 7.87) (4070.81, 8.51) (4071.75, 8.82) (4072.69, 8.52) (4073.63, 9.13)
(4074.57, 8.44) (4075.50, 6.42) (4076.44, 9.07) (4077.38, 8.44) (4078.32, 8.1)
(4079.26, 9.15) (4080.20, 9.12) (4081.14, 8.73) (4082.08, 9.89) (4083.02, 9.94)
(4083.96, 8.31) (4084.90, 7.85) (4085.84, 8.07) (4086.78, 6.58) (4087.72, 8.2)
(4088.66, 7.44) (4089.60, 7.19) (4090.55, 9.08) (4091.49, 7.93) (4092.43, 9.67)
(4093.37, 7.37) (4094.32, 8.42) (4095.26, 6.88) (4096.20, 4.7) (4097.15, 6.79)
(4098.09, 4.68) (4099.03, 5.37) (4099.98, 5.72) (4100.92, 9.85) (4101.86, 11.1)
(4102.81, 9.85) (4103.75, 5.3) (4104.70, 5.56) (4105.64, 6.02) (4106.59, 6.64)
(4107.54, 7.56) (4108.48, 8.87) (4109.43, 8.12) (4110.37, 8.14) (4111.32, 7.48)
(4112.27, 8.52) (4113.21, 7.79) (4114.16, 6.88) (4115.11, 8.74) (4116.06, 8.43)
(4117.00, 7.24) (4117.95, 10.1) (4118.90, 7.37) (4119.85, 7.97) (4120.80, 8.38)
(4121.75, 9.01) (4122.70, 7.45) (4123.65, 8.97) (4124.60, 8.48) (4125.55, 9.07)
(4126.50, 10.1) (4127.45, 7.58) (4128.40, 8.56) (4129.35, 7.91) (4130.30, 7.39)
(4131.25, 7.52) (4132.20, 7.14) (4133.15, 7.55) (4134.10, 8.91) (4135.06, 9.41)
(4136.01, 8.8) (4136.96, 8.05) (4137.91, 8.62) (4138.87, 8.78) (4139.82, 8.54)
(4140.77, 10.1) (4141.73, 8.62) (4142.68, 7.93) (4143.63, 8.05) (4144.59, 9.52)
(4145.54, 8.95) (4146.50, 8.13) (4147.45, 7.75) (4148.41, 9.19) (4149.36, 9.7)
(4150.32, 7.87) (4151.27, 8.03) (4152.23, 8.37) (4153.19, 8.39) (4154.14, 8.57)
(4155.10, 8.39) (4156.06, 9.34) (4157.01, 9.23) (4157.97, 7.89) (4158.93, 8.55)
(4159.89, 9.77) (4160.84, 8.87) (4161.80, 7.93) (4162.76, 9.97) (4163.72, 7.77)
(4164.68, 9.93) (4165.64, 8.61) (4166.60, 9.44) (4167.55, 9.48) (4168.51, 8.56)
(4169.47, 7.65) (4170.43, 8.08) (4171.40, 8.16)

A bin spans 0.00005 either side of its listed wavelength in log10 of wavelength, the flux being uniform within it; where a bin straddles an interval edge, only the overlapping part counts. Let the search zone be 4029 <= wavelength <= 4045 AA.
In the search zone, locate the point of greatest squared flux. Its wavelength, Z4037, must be 4036.28 AA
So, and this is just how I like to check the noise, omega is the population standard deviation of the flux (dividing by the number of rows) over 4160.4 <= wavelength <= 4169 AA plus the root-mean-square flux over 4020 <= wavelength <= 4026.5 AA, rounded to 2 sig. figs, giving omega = 9.7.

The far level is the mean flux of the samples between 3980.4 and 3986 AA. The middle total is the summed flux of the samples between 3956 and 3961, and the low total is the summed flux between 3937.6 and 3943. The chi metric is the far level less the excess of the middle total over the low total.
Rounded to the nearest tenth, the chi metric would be 3.3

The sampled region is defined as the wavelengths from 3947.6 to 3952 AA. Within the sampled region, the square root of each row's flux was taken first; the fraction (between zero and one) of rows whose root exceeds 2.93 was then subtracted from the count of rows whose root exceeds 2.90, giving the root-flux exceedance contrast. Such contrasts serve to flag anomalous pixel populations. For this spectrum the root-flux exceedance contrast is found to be 2.4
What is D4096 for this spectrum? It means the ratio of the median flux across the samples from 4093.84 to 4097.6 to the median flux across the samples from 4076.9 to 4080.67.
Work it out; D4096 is 0.8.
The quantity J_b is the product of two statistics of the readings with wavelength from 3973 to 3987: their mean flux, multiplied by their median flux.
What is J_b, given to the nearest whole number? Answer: 51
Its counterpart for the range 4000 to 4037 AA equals 84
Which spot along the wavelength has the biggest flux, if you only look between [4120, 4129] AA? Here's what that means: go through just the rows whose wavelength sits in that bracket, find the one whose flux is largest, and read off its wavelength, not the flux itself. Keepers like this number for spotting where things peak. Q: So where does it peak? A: 4126.50 AA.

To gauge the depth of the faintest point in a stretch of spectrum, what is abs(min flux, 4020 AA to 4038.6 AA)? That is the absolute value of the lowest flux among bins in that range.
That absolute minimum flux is 7.73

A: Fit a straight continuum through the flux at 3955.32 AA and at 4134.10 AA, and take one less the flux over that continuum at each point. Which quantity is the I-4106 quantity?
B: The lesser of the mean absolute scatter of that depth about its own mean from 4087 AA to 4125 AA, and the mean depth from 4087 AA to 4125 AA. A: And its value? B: 0.13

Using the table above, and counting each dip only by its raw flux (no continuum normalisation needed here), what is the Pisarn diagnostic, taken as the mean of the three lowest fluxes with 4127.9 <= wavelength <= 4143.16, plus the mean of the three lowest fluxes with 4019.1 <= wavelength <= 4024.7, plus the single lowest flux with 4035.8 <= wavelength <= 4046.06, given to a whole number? 24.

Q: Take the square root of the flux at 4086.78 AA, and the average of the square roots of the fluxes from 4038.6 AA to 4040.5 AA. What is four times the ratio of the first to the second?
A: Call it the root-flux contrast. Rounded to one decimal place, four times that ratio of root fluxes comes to 3.3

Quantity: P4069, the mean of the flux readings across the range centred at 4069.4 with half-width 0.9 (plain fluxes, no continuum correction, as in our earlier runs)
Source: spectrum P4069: 9.2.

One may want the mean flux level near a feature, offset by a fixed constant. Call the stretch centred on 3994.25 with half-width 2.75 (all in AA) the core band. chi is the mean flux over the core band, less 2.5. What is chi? 6.8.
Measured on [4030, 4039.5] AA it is 7.3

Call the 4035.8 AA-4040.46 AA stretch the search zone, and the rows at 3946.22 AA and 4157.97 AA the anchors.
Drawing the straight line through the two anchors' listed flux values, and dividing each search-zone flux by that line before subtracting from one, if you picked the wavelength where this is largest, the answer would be 4040.00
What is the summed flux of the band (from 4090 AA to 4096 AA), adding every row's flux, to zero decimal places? 49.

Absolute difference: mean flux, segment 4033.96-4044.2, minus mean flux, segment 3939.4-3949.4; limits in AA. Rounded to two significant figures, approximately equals 1.7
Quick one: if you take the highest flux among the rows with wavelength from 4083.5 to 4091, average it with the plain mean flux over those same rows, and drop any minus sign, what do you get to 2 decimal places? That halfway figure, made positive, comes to 8.46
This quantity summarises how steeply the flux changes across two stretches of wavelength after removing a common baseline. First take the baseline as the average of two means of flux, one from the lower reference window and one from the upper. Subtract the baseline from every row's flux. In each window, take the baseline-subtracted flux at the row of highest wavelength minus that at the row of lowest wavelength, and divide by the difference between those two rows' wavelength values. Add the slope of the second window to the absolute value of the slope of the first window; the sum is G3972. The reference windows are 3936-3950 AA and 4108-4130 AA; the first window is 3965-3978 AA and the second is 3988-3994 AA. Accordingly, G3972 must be 0.70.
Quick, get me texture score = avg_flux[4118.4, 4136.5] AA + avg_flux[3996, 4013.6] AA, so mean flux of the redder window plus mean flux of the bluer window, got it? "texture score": 16.9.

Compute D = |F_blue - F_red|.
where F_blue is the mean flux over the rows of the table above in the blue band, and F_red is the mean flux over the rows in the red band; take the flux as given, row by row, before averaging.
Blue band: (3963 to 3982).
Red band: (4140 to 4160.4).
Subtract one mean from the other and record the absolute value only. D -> 2.5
